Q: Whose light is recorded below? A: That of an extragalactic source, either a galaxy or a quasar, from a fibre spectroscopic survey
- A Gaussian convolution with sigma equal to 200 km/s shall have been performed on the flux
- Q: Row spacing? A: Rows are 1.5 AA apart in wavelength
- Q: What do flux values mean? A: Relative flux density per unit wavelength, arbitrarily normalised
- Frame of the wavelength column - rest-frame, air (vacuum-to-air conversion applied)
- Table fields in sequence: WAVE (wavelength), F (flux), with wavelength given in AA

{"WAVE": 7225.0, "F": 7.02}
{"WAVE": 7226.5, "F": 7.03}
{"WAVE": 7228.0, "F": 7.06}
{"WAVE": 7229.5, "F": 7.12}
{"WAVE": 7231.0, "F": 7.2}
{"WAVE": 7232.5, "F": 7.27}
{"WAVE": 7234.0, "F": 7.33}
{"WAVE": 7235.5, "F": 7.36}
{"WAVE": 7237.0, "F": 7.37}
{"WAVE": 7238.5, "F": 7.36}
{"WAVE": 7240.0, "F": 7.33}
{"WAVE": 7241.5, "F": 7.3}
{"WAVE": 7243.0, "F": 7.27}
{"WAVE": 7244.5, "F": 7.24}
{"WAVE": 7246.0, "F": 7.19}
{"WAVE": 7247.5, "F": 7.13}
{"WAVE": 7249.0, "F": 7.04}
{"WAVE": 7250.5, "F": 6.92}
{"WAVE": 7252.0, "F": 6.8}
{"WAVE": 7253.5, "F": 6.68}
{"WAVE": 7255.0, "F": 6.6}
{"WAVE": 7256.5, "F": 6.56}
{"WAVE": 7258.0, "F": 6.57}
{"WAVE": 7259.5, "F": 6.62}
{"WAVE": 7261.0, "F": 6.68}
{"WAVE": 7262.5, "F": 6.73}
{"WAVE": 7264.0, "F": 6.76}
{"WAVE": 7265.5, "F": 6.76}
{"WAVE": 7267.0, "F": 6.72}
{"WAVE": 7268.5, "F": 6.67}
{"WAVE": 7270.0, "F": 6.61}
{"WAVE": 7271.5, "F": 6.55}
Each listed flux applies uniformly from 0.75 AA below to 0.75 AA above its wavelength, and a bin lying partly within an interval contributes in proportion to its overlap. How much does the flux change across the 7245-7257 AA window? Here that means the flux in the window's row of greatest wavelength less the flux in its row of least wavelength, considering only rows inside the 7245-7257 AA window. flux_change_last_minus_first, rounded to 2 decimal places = -0.63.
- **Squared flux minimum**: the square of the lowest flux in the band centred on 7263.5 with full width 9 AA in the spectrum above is 43.8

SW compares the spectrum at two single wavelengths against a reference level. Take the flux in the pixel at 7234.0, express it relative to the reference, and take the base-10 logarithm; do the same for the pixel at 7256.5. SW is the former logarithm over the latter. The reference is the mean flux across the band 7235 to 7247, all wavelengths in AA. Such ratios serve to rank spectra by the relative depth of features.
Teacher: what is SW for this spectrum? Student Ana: 0.0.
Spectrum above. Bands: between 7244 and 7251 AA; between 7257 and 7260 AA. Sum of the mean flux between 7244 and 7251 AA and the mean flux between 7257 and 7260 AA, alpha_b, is 13.7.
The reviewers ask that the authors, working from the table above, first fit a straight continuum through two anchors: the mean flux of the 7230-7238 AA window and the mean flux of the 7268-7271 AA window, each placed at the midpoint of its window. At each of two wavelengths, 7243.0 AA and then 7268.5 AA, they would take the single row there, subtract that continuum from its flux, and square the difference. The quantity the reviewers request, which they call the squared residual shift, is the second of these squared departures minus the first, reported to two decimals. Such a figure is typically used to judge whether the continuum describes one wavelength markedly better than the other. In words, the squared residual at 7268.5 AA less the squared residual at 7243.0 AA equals -0.02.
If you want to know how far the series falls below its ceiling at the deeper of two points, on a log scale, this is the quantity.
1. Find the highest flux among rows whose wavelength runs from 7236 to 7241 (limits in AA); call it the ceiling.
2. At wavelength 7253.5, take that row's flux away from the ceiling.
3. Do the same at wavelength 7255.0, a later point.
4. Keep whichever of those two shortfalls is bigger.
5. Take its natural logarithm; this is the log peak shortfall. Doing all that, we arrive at -0.26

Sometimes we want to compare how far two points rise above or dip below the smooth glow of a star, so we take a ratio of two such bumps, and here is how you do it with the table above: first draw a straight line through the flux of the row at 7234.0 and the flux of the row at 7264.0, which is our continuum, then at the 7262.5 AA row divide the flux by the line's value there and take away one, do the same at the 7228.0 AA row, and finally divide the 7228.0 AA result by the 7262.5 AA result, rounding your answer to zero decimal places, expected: 6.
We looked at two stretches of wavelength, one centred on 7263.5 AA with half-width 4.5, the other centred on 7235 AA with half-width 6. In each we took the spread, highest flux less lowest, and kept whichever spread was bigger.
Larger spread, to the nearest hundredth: 0.25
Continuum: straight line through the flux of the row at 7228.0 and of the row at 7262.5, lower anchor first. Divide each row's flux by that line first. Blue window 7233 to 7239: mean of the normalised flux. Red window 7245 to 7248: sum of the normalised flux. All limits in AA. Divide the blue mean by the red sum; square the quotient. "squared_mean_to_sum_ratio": 0.26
